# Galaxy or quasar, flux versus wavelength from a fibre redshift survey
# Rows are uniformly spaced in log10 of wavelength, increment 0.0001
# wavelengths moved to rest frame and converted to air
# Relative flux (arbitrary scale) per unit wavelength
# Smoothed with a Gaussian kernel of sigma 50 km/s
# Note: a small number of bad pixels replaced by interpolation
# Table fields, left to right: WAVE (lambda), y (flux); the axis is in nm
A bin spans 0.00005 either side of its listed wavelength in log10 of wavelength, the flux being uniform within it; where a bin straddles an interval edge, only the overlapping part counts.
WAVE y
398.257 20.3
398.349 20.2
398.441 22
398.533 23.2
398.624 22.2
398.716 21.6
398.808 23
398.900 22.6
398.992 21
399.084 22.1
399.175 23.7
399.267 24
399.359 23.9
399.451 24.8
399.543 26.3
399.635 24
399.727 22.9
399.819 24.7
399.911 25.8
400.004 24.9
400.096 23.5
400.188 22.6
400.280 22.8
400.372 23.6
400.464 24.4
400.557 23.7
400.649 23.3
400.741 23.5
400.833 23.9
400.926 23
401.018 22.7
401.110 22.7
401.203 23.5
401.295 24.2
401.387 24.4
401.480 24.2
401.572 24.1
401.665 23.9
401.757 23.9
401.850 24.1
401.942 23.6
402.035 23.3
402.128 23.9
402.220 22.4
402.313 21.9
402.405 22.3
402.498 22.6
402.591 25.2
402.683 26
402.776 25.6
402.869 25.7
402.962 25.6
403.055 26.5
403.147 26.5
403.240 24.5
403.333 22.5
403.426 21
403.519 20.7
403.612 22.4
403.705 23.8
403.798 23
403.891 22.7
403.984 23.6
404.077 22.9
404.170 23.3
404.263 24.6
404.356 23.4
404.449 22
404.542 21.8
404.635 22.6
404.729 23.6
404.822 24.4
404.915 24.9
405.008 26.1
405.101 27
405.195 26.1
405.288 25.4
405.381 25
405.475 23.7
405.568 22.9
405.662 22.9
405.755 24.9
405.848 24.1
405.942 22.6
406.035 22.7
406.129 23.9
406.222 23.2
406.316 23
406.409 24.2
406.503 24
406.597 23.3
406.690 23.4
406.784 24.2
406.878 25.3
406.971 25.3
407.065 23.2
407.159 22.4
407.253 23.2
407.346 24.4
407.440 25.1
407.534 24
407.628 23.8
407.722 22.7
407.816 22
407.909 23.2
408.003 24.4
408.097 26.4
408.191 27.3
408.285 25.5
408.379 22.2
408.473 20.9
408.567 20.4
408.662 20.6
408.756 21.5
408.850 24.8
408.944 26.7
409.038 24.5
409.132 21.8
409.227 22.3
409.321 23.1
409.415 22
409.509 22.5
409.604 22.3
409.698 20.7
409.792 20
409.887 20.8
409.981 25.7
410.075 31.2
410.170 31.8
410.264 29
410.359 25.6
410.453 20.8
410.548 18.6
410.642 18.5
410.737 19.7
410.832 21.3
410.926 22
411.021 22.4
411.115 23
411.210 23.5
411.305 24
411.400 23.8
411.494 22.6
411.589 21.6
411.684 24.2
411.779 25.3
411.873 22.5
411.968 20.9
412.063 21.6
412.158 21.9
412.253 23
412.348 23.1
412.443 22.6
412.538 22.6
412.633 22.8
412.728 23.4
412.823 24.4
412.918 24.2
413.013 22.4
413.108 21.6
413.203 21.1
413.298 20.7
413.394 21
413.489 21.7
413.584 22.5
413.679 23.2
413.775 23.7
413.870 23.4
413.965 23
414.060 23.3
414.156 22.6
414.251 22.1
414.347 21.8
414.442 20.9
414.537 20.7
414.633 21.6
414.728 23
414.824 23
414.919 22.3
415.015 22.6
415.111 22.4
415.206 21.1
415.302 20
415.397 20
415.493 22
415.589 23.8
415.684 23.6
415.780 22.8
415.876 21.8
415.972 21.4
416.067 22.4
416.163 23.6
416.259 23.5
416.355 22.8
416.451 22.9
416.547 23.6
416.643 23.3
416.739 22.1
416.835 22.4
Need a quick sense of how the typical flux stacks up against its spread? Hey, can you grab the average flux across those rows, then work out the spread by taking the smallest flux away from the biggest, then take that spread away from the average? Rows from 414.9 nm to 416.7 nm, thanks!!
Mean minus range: 18.6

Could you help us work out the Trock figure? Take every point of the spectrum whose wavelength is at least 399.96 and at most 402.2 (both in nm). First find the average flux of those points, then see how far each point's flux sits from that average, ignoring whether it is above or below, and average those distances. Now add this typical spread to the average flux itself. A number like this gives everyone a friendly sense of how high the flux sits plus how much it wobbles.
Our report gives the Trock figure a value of 24.1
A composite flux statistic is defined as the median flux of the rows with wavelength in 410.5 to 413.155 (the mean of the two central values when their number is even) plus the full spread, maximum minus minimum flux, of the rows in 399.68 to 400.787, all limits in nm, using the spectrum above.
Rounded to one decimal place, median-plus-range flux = 25.8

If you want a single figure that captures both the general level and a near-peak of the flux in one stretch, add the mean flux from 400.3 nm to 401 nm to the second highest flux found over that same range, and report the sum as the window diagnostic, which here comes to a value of 47.5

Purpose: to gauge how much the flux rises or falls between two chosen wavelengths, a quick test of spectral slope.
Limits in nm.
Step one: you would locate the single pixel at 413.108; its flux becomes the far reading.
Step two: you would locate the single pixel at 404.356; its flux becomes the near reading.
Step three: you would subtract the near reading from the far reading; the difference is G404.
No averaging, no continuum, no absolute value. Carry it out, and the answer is -1.8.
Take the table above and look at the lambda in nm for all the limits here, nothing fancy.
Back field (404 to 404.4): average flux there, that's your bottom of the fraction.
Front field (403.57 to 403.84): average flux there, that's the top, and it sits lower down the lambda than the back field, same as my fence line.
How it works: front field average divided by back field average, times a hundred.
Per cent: 98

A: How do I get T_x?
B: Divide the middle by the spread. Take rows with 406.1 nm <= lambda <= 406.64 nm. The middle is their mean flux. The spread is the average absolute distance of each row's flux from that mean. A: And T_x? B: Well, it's 54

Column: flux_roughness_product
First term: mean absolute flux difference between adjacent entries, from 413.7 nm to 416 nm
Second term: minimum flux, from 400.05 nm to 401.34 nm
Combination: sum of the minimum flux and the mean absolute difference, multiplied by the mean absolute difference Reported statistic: 16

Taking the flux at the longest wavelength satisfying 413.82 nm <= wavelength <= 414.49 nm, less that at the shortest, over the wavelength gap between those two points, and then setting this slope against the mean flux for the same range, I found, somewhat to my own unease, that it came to -0.2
